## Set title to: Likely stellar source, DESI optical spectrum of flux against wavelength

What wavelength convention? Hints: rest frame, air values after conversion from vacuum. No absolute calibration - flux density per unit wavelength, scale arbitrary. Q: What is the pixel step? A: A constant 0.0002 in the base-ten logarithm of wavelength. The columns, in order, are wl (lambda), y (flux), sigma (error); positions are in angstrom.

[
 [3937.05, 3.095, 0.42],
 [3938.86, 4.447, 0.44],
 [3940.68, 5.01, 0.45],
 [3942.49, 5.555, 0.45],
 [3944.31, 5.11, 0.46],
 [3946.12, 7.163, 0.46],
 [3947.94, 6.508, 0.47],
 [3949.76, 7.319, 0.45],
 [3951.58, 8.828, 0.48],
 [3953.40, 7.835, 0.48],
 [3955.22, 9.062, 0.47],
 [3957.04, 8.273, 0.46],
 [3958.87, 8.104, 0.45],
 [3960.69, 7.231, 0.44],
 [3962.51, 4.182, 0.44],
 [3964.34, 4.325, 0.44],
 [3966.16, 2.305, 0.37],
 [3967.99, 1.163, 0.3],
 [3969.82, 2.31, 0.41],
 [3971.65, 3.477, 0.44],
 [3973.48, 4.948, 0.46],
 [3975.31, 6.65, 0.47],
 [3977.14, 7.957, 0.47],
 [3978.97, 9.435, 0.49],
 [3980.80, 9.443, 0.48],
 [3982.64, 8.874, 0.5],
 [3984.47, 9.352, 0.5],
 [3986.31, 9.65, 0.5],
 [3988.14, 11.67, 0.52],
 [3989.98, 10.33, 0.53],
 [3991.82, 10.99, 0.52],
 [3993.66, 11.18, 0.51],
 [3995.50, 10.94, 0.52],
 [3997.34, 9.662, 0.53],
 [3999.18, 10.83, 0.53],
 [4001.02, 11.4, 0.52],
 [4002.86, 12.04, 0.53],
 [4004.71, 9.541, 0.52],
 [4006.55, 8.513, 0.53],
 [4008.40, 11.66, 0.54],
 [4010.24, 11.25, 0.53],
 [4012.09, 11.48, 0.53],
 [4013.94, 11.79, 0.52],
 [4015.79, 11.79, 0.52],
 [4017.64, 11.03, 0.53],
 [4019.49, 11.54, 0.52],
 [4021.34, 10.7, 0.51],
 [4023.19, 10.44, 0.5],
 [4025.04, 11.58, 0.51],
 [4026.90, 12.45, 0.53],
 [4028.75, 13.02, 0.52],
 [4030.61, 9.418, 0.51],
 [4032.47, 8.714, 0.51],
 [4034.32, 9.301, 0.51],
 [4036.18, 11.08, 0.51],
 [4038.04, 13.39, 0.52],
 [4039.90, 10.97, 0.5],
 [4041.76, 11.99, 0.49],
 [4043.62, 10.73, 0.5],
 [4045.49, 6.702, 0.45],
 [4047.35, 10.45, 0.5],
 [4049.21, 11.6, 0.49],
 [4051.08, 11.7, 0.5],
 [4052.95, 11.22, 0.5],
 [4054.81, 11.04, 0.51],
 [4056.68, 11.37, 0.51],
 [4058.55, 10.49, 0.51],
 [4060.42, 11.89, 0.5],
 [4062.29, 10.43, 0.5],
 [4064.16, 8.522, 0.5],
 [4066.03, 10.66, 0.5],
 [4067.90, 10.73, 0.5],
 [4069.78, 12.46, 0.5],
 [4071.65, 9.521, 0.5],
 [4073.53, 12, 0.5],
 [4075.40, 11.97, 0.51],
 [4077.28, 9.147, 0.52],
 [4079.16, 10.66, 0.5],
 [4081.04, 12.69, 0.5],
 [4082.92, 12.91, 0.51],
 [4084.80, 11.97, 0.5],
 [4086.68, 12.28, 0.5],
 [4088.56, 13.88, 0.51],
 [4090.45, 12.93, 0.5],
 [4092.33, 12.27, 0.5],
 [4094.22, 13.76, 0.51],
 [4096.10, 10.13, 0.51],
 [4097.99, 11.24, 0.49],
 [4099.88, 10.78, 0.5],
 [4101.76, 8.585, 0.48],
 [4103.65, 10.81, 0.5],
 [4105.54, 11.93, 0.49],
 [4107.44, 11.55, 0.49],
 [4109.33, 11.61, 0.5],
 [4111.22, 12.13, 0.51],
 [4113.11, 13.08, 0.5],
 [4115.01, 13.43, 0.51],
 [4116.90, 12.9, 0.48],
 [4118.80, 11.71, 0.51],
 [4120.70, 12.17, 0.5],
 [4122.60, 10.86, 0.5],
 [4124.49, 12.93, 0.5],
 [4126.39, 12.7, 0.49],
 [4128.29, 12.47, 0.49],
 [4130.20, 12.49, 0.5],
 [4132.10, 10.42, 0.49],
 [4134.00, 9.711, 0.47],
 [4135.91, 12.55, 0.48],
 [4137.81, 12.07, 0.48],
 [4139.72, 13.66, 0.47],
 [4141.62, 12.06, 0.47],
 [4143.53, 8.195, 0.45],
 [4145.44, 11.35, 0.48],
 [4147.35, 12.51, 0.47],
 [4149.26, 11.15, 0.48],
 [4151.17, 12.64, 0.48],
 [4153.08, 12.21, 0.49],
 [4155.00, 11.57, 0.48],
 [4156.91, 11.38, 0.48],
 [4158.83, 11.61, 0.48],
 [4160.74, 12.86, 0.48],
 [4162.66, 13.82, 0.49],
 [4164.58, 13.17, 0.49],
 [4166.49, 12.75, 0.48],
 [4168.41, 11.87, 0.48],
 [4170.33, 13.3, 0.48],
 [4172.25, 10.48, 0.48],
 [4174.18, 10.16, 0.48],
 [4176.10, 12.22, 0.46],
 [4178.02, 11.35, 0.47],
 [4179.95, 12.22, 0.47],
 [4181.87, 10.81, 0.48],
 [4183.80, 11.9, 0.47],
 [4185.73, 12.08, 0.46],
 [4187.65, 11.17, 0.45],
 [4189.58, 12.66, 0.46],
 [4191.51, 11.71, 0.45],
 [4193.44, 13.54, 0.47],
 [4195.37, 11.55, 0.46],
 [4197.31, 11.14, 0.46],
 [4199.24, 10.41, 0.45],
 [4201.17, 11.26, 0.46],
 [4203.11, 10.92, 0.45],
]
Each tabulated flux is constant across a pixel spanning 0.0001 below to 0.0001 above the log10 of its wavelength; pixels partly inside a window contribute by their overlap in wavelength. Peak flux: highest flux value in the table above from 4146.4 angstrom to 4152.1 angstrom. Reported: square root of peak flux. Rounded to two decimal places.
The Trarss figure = 3.56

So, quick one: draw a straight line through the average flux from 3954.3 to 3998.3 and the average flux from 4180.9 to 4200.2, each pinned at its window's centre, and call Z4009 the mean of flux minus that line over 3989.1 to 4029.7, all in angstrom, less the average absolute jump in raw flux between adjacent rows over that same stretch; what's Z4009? 2.1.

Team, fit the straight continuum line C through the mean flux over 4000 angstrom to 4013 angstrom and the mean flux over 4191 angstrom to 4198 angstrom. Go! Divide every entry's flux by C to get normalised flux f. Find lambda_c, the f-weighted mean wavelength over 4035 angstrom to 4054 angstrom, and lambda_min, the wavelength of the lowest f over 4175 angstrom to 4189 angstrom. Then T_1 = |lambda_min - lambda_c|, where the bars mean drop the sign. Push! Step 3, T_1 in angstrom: 137.5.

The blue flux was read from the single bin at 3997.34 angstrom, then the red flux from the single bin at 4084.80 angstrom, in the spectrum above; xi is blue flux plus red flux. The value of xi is 21.6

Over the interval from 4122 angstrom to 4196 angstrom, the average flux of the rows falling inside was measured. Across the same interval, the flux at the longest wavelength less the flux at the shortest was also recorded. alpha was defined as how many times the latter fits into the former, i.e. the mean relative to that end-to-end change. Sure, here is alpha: 17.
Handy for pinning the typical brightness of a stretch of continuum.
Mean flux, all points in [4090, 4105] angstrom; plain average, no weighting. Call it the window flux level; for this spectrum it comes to 11.3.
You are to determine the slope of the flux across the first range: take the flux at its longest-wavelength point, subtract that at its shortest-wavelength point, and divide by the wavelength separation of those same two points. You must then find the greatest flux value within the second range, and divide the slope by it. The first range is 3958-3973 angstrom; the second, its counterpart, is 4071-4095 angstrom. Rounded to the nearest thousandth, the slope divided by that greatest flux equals -0.026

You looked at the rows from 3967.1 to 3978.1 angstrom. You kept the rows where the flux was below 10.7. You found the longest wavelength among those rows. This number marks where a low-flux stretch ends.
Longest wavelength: 3977.14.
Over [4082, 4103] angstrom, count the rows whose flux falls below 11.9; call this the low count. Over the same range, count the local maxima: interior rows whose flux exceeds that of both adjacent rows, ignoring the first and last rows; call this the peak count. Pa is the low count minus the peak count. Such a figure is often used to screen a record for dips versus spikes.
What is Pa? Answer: 1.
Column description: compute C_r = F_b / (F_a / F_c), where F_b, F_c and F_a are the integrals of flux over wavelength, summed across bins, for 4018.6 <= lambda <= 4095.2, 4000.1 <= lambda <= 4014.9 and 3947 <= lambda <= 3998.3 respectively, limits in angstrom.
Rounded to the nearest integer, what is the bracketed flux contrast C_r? 359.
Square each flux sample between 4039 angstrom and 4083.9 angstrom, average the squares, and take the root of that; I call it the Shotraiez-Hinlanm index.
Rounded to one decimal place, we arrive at 11.0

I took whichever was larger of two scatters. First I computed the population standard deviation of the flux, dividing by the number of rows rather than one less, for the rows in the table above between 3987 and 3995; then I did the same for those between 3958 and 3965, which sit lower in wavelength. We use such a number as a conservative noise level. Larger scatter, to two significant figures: 1.7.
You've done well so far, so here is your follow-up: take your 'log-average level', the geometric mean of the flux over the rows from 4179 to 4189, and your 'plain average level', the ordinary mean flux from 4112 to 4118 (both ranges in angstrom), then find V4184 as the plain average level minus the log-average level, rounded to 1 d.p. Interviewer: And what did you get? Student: 1.5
